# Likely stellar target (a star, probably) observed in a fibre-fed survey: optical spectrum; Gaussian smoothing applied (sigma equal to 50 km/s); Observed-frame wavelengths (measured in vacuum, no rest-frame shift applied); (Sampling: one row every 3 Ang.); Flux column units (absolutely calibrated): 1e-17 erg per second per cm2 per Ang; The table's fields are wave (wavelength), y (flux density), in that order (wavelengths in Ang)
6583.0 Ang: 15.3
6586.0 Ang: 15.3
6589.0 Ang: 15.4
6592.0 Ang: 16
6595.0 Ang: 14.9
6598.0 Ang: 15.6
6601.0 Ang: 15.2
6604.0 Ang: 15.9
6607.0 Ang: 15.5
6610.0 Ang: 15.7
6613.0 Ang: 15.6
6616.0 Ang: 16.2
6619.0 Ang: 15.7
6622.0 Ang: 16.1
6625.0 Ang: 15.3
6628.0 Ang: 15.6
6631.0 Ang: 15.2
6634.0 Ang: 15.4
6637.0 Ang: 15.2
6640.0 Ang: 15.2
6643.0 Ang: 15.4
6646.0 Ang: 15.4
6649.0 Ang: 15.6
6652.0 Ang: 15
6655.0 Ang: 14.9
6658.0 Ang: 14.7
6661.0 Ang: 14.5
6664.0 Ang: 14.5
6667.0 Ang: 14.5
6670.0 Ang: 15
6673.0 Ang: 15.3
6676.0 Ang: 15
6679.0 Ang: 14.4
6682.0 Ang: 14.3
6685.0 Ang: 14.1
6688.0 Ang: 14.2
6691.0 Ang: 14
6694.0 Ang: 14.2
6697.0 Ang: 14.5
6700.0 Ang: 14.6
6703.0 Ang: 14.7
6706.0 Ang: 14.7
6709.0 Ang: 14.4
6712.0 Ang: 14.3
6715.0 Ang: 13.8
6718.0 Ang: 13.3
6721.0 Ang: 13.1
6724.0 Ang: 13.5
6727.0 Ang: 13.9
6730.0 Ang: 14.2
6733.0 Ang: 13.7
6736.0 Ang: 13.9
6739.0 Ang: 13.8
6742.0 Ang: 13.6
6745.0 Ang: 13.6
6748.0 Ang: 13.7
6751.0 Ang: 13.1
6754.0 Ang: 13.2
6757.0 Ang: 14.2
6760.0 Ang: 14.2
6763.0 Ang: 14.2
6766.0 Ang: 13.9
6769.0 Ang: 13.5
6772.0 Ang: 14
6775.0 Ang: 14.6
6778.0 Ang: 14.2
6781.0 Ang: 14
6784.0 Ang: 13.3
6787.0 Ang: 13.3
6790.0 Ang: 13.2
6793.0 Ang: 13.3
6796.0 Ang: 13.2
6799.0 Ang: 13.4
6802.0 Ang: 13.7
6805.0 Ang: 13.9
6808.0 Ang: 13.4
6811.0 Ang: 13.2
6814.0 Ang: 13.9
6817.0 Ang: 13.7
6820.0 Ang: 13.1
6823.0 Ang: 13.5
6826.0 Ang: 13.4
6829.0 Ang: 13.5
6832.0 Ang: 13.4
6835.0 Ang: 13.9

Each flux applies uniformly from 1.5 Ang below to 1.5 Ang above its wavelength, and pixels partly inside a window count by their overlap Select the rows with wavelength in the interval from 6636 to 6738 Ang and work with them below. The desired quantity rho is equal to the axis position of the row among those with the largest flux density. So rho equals 6649.0 Ang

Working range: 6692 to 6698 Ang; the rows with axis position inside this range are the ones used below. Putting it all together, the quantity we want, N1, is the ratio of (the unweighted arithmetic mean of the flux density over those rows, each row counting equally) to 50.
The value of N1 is 0.287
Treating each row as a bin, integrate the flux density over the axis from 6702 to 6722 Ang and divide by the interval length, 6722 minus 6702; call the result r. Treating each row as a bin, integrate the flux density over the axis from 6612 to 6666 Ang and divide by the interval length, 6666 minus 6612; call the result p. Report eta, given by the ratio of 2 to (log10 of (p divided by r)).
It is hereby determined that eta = 54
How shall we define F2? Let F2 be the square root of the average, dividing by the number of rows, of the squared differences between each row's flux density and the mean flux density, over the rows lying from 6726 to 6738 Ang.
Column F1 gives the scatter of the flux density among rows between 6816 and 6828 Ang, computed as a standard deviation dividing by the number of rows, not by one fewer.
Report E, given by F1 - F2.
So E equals 0.04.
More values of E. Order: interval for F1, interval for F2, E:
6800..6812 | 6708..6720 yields -0.17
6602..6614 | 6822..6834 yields 0.10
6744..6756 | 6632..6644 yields 0.15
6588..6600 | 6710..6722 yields -0.07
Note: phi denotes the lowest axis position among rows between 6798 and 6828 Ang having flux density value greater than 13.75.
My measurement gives 6805.0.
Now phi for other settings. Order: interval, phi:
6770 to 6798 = 6772.0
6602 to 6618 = 6604.0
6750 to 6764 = 6757.0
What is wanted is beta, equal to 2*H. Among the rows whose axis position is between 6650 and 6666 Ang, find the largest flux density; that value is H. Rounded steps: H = 15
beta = 30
